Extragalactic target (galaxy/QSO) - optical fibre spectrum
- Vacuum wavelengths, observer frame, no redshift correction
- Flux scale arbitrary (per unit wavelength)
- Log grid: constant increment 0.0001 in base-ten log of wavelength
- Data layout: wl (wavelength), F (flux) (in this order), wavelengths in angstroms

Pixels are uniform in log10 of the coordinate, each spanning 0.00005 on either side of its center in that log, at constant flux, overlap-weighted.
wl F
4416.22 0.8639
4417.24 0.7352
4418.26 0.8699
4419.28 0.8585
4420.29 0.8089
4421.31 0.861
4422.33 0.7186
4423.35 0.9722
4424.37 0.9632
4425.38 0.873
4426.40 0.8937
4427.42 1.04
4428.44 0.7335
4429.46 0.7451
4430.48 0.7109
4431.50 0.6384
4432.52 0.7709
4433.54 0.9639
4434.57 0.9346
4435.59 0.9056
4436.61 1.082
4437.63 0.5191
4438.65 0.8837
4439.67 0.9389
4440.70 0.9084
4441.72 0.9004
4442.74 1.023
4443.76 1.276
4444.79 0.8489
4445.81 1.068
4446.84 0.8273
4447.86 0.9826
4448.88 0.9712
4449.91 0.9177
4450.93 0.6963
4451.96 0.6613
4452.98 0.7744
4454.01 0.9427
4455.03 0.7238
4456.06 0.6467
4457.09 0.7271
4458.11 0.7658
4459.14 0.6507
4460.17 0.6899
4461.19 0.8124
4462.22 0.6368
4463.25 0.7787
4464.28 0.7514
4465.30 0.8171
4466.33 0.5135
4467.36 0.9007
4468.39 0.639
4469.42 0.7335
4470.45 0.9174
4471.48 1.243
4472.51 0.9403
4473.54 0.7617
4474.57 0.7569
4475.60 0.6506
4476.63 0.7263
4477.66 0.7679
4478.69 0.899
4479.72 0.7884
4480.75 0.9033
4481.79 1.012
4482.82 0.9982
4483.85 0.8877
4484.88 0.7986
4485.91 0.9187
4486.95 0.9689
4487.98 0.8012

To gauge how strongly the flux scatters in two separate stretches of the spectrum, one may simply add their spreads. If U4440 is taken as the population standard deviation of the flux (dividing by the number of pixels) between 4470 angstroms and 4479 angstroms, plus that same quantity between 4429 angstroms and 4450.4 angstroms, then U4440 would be 0.33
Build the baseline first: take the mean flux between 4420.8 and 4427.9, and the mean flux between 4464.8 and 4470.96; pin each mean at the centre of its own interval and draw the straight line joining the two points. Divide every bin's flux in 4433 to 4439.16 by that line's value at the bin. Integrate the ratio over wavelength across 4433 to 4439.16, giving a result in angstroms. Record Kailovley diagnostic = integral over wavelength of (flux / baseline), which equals 6.3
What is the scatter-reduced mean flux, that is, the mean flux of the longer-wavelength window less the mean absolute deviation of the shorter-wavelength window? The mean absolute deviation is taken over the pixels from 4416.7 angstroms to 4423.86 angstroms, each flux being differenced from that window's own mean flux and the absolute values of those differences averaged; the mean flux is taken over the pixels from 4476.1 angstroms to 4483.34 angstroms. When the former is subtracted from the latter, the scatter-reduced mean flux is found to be 0.804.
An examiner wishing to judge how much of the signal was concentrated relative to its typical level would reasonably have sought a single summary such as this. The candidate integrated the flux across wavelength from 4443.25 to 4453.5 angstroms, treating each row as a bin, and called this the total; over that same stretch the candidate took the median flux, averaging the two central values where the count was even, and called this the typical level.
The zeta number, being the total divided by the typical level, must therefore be 10.5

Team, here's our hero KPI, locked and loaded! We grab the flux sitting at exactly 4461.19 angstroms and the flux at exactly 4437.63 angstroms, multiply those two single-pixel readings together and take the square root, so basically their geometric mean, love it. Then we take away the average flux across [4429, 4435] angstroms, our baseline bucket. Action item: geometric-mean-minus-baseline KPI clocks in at -0.14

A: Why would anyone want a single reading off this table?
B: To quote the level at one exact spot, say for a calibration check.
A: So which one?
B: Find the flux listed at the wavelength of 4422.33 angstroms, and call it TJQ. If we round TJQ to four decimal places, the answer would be 0.7186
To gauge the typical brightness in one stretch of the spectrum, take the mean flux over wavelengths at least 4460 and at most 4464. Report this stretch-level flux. 0.73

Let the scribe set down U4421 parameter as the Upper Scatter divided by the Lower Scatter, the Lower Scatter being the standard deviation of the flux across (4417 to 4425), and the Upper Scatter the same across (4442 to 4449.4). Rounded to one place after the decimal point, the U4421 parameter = 1.6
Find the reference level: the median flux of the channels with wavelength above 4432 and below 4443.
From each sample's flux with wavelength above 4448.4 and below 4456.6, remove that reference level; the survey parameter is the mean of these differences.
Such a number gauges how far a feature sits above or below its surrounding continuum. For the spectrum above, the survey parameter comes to -0.12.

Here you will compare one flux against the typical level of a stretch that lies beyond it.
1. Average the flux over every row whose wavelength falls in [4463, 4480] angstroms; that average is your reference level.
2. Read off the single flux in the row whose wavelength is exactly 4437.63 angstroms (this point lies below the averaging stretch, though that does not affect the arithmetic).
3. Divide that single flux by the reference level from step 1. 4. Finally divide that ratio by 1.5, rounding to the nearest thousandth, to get 0.433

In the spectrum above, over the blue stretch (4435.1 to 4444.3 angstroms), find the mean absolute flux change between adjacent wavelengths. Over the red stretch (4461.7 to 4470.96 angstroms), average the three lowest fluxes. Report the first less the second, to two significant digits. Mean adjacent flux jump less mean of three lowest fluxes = -0.40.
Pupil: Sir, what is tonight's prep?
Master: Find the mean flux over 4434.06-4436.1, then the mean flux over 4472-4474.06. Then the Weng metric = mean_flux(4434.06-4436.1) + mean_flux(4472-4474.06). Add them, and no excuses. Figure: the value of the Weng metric 1.77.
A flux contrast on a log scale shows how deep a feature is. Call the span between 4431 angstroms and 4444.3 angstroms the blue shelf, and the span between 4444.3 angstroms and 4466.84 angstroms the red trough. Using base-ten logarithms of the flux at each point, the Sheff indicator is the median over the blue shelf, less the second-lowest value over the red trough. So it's 0.154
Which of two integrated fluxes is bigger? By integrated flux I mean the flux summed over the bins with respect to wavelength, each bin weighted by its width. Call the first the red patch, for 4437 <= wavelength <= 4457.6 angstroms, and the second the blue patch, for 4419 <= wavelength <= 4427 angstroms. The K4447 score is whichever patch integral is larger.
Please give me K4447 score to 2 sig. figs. 18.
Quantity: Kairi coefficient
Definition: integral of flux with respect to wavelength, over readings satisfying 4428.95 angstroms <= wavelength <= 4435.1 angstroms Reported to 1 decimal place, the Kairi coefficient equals 4.9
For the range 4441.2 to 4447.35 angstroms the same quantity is 6.1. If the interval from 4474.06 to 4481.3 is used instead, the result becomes 5.7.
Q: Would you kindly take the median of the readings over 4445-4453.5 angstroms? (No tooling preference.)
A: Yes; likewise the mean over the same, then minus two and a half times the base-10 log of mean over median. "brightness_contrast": 0.013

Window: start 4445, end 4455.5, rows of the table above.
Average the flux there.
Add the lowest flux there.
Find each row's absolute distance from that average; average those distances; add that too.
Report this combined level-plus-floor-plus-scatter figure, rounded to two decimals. 1.64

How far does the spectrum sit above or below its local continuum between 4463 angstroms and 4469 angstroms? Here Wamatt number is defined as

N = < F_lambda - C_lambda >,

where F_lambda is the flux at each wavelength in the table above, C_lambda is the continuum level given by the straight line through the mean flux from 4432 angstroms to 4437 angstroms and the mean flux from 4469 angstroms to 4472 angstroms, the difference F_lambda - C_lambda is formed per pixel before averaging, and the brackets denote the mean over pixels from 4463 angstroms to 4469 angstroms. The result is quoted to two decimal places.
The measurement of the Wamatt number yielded -0.23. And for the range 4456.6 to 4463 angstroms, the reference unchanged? -0.24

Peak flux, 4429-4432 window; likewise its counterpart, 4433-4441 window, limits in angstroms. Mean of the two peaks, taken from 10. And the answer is 9.09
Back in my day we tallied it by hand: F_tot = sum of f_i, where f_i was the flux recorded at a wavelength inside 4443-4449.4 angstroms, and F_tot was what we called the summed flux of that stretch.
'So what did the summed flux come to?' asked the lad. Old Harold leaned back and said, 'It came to 6.0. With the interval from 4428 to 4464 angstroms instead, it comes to 29.1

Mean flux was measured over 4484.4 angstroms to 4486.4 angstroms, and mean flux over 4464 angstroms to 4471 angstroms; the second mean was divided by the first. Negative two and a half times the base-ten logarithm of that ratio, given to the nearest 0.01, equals 0.14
